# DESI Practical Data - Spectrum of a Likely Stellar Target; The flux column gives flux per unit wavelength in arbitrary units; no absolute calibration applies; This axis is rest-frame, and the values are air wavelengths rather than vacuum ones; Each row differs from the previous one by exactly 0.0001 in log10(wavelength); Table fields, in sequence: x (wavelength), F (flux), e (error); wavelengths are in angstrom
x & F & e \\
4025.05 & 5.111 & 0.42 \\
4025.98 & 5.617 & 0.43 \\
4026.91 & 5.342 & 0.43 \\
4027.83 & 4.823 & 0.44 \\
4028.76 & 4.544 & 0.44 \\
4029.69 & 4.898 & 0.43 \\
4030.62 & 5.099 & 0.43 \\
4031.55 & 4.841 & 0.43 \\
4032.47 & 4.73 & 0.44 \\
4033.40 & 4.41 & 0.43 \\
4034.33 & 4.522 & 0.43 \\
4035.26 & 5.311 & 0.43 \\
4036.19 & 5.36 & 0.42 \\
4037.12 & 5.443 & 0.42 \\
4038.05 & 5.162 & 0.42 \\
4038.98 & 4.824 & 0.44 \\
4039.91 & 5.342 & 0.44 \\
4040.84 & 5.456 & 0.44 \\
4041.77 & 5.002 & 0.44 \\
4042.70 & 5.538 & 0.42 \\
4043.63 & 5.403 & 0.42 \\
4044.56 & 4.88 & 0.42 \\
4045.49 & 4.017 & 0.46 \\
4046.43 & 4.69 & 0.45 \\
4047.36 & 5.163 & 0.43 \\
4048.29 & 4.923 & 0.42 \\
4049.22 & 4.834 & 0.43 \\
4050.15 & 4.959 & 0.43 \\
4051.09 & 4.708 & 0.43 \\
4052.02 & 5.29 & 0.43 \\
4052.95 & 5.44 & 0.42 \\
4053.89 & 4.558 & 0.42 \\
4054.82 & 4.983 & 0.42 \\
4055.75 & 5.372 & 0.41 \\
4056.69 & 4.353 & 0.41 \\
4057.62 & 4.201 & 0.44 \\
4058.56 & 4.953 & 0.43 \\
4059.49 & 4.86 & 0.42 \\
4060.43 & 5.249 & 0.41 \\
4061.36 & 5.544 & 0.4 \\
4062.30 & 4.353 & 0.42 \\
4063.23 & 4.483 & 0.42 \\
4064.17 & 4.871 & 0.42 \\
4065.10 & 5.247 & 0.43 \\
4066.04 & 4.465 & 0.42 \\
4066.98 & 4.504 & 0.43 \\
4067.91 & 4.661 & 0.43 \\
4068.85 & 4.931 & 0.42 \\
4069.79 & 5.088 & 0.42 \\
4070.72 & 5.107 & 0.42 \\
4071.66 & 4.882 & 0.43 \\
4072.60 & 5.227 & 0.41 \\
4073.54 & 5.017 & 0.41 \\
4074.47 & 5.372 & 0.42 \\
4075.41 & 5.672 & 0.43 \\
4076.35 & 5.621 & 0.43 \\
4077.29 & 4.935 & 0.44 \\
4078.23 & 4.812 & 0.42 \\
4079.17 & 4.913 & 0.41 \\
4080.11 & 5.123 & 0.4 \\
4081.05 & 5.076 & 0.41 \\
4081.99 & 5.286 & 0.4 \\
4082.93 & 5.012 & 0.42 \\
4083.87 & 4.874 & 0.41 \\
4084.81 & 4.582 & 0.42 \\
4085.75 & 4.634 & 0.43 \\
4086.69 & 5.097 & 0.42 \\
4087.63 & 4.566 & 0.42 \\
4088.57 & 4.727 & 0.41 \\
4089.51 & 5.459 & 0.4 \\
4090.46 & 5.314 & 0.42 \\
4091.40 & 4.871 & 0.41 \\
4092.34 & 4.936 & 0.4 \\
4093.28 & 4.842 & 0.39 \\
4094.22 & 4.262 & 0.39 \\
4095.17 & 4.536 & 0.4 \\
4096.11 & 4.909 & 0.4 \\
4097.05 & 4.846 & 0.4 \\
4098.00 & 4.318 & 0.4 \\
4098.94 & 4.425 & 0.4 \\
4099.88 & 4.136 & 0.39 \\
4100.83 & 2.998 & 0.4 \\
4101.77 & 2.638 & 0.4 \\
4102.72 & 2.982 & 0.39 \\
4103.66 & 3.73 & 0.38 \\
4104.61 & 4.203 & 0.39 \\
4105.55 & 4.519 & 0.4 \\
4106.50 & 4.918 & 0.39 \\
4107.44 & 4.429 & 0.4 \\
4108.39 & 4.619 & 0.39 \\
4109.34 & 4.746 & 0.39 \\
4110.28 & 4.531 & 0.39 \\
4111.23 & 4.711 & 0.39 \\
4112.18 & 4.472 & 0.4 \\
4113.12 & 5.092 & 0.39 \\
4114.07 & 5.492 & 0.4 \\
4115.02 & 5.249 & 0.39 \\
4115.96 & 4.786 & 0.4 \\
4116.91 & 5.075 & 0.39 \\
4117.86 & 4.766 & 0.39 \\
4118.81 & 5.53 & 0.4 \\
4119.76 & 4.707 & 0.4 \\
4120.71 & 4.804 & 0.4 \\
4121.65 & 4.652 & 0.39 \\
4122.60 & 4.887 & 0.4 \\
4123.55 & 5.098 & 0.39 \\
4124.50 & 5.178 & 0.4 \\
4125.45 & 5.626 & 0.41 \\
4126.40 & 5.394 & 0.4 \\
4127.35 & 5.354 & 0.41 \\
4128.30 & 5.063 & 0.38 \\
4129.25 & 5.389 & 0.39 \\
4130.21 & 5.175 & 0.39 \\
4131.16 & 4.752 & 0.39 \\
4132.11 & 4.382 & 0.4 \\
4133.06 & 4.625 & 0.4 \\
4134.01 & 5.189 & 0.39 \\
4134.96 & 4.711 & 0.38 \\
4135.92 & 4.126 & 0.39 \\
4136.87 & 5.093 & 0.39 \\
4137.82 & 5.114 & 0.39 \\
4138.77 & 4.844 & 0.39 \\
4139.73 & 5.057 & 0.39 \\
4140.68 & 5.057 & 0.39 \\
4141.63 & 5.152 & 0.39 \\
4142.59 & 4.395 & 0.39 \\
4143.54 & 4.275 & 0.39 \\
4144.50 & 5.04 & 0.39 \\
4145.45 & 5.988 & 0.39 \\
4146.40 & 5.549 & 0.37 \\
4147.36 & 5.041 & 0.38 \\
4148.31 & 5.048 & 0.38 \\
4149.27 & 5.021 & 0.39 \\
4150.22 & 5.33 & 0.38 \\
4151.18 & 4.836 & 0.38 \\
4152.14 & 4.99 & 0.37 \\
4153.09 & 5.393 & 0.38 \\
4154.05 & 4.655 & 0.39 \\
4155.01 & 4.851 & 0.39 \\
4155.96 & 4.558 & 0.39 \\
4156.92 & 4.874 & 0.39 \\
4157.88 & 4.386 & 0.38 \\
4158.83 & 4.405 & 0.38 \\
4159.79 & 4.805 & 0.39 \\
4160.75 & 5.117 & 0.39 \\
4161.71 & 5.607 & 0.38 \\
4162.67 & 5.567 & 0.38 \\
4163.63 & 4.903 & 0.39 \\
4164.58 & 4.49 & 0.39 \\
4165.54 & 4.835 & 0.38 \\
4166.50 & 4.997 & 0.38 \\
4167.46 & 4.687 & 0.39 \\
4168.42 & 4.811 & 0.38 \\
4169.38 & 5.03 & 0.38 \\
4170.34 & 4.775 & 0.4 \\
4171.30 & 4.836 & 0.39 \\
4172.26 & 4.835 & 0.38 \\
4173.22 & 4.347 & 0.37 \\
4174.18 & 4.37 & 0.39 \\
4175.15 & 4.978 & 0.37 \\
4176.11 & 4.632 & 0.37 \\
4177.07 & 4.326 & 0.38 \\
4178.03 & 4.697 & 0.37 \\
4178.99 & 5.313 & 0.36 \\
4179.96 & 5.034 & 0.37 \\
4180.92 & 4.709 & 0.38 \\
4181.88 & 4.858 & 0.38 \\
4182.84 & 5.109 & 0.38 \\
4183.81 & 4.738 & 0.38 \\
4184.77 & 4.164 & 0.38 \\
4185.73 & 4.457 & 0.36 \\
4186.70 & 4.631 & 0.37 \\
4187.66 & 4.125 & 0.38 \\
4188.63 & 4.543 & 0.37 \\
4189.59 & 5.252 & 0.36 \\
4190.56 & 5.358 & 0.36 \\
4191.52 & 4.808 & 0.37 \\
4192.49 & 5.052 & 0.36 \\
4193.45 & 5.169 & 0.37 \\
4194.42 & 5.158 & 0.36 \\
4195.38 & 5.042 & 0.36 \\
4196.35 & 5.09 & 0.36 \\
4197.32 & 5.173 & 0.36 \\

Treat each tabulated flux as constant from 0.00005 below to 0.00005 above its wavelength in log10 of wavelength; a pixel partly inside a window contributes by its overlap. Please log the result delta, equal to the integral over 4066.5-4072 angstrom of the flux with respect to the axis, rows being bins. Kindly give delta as 27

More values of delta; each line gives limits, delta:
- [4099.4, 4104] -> 15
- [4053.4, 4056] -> 13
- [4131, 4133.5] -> 11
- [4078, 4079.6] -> 8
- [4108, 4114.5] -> 31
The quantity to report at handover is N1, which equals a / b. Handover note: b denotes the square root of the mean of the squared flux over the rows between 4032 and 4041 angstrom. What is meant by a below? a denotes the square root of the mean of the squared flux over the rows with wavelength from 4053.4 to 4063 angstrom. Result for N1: 0.96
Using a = 4.86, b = 5.1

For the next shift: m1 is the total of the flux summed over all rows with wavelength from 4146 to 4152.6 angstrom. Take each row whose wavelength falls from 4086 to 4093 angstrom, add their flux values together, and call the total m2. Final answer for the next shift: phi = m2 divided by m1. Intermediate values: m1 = 35.8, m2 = 35.0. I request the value 0.98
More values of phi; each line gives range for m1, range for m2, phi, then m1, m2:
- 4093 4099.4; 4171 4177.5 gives 1.01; 32.1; 32.3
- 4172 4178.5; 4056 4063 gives 1.04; 32.2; 33.5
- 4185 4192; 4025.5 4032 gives 1.06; 33.2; 35.2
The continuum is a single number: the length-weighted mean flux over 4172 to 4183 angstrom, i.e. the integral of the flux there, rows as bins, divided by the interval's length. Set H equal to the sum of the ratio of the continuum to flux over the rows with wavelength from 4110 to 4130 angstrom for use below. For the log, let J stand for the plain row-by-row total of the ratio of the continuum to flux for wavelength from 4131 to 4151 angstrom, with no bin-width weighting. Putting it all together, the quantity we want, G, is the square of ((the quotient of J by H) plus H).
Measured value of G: 438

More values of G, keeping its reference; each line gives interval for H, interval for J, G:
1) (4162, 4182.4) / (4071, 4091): 475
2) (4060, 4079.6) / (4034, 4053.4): 445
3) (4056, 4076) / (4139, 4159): 462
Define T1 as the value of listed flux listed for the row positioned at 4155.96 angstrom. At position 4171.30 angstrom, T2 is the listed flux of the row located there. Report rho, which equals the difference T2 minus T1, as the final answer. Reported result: 0.3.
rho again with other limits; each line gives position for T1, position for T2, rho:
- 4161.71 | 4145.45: 0.4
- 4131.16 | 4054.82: 0.2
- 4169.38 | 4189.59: 0.2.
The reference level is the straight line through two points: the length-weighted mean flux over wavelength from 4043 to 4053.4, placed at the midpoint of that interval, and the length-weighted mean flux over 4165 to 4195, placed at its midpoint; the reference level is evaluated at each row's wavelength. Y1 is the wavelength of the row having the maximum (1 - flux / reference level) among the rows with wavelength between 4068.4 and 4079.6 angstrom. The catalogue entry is 4078.23 angstrom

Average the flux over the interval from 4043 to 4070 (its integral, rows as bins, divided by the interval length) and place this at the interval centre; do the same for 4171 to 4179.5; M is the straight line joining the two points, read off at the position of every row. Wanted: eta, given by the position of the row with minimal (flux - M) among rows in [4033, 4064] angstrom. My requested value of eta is 4045.49 angstrom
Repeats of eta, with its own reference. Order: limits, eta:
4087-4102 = 4101.77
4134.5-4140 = 4135.92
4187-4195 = 4187.66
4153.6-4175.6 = 4173.22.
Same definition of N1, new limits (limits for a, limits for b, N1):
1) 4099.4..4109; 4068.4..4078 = 0.77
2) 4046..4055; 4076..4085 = 0.99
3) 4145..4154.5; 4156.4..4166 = 1.06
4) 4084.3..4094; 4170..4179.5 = 1.04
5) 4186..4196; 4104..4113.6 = 1.06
